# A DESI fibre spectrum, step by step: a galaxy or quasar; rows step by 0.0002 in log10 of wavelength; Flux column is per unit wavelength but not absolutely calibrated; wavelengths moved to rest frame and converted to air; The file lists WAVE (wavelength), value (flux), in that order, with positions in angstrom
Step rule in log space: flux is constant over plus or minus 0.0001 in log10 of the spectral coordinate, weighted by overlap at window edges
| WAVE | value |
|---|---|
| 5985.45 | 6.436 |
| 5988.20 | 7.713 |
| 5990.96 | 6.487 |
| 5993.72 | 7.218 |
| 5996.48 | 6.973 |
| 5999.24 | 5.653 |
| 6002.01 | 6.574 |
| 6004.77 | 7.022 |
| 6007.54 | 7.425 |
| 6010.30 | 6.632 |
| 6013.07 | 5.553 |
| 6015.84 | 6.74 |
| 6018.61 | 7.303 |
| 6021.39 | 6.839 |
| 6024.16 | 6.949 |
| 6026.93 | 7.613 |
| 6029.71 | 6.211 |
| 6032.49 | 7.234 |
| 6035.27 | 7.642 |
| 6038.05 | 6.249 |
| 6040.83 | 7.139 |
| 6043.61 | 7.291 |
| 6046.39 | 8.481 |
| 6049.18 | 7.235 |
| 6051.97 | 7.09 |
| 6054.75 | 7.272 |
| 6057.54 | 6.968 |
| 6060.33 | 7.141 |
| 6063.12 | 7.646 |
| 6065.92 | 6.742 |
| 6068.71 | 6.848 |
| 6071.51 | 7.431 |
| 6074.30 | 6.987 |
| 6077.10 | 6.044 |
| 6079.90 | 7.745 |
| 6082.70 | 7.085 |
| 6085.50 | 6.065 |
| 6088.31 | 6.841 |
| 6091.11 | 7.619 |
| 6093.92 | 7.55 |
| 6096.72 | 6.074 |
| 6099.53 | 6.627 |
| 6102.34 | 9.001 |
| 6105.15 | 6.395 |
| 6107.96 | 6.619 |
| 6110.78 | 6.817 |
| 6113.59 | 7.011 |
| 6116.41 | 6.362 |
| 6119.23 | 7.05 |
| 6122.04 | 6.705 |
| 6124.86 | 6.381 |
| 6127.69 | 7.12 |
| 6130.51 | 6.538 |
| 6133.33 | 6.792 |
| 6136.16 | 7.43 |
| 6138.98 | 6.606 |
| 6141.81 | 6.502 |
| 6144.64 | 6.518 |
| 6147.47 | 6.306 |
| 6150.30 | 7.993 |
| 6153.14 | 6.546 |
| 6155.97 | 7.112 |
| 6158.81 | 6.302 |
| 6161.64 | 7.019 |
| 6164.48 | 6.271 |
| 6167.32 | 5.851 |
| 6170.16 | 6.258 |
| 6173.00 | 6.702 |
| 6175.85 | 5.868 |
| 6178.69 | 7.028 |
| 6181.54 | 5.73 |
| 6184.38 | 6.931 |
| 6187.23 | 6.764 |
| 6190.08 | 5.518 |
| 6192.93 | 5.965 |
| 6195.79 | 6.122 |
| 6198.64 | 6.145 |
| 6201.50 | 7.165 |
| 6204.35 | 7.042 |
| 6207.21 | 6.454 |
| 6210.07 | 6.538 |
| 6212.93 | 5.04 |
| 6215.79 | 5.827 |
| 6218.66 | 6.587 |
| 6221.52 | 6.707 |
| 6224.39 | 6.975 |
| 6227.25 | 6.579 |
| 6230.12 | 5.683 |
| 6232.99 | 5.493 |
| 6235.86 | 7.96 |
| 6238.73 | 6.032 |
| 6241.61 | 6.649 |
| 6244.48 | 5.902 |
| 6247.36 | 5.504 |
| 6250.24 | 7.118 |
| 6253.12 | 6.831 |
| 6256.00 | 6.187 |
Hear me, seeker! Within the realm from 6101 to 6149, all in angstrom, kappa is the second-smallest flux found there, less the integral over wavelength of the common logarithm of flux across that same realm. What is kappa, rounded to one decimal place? -33.6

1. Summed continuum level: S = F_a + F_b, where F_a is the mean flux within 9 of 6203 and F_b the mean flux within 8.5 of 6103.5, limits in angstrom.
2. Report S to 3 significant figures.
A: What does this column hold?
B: 13.5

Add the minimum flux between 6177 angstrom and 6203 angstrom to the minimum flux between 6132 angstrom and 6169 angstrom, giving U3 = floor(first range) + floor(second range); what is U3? 11.4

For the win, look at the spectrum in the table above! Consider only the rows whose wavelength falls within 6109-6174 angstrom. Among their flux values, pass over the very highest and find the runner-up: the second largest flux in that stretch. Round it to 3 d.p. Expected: 7.430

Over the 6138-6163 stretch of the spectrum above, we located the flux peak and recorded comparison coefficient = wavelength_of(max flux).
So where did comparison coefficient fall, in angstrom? 6150.30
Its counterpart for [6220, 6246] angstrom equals 6235.86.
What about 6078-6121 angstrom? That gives 6102.34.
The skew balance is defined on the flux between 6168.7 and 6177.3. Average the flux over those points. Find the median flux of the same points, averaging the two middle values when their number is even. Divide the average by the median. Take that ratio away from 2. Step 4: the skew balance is 0.997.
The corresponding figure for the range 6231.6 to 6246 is 0.938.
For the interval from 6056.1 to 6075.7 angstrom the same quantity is 0.983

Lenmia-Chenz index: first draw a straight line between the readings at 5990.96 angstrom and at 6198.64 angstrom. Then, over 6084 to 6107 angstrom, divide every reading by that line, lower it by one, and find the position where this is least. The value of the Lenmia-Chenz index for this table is 6085.50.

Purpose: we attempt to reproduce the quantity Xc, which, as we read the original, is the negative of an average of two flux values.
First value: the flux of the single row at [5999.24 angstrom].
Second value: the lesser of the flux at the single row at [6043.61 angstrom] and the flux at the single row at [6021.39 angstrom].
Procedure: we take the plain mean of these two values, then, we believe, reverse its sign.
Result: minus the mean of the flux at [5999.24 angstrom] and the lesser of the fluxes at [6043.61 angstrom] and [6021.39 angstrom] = -6.25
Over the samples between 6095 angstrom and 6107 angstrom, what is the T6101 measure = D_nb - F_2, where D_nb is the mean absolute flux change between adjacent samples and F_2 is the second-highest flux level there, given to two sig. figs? -4.8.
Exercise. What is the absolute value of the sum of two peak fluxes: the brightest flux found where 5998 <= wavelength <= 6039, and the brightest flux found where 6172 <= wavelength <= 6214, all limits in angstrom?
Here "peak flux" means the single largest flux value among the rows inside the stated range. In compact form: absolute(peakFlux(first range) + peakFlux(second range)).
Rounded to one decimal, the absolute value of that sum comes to 14.8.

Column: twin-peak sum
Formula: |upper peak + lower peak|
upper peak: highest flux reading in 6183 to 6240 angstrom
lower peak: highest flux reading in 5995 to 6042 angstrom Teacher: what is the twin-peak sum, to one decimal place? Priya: 15.6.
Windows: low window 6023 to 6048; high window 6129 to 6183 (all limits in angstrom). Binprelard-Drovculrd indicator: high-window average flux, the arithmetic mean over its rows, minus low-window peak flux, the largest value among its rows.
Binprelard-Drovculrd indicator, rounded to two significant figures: -1.9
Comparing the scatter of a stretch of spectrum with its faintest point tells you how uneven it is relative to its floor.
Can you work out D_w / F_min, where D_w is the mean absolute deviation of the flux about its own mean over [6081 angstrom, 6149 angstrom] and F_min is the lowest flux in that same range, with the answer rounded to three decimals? 0.071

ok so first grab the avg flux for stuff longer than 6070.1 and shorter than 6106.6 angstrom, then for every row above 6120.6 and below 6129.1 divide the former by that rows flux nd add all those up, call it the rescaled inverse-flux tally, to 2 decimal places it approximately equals 3.14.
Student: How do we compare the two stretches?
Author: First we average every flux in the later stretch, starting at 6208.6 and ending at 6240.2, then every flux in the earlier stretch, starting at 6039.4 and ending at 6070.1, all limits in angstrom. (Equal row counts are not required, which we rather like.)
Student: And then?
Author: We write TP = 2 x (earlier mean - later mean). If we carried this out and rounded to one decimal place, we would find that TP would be 1.9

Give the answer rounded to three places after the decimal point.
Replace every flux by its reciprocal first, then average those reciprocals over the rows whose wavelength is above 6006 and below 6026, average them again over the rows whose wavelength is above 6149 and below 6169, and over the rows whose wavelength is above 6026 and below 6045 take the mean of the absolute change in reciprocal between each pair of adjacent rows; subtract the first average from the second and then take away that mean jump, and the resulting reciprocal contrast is -0.017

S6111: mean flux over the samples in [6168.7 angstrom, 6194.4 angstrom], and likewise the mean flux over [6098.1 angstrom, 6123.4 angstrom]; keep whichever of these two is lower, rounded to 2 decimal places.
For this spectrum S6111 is 6.31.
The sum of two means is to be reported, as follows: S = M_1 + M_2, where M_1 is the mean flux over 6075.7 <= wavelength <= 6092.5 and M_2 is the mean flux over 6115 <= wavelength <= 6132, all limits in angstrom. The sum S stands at 13.6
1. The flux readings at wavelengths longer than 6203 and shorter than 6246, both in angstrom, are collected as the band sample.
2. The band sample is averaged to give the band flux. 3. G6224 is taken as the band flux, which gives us 6.36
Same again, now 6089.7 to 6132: 6.92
